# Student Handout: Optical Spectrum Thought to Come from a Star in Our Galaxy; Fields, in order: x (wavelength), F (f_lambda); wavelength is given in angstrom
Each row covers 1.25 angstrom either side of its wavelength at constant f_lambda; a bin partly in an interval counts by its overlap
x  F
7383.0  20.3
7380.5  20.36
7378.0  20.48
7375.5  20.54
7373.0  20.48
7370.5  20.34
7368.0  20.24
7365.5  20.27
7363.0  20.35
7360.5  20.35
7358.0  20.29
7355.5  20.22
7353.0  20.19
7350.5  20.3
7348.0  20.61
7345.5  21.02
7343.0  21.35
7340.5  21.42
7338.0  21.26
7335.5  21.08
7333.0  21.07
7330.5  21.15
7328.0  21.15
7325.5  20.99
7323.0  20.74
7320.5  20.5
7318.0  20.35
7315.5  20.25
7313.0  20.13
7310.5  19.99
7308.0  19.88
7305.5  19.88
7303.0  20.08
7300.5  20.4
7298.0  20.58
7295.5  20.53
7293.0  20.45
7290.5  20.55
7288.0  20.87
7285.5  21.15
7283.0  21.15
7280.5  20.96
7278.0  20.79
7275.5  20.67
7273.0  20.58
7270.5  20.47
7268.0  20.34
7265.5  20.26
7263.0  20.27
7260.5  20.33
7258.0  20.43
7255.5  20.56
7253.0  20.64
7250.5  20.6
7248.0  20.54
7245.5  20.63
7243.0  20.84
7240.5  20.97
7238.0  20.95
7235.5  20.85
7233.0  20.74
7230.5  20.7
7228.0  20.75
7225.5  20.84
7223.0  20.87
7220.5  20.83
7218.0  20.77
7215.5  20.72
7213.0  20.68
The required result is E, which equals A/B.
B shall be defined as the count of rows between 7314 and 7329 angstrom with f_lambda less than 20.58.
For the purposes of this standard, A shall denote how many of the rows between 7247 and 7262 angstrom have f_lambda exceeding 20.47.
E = 1.3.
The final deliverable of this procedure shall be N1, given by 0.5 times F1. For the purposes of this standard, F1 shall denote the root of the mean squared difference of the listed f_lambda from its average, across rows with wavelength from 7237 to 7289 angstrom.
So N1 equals 0.13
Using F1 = 0.3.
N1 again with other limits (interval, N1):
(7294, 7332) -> 0.21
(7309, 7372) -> 0.22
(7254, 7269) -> 0.05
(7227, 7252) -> 0.07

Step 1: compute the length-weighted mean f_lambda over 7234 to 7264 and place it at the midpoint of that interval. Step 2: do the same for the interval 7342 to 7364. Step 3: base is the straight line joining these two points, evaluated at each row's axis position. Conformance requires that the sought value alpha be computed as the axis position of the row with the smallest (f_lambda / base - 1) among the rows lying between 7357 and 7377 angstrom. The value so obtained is 7368.0 angstrom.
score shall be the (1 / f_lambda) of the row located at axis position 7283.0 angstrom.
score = 0.0473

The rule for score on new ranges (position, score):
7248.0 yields 0.0487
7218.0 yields 0.0481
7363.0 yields 0.0491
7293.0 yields 0.0489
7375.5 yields 0.0487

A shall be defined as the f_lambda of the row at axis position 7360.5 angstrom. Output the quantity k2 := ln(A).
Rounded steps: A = 20.35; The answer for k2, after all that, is 3.01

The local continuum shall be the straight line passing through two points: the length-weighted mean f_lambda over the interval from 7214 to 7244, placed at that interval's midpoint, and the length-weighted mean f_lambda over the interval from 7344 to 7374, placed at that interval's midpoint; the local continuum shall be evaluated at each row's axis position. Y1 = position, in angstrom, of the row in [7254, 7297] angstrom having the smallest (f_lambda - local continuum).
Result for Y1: 7265.5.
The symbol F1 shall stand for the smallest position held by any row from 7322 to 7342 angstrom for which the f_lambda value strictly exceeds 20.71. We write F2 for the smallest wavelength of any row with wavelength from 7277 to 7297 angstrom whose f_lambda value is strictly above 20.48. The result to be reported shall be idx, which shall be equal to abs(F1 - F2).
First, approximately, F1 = 7323.0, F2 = 7278.0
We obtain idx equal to 45.0 angstrom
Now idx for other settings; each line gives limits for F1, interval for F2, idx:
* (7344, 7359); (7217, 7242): 127.5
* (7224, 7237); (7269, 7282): 47.5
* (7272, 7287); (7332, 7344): 55.0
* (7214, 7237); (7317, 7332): 105.0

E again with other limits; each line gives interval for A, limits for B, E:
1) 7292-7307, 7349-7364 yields 0.3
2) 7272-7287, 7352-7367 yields 1.0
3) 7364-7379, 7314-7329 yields 1.0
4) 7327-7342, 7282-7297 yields 2.0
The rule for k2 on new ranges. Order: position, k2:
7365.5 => 3.01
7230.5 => 3.03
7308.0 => 2.99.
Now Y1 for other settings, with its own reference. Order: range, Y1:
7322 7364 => 7353.0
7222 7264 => 7263.0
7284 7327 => 7305.5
